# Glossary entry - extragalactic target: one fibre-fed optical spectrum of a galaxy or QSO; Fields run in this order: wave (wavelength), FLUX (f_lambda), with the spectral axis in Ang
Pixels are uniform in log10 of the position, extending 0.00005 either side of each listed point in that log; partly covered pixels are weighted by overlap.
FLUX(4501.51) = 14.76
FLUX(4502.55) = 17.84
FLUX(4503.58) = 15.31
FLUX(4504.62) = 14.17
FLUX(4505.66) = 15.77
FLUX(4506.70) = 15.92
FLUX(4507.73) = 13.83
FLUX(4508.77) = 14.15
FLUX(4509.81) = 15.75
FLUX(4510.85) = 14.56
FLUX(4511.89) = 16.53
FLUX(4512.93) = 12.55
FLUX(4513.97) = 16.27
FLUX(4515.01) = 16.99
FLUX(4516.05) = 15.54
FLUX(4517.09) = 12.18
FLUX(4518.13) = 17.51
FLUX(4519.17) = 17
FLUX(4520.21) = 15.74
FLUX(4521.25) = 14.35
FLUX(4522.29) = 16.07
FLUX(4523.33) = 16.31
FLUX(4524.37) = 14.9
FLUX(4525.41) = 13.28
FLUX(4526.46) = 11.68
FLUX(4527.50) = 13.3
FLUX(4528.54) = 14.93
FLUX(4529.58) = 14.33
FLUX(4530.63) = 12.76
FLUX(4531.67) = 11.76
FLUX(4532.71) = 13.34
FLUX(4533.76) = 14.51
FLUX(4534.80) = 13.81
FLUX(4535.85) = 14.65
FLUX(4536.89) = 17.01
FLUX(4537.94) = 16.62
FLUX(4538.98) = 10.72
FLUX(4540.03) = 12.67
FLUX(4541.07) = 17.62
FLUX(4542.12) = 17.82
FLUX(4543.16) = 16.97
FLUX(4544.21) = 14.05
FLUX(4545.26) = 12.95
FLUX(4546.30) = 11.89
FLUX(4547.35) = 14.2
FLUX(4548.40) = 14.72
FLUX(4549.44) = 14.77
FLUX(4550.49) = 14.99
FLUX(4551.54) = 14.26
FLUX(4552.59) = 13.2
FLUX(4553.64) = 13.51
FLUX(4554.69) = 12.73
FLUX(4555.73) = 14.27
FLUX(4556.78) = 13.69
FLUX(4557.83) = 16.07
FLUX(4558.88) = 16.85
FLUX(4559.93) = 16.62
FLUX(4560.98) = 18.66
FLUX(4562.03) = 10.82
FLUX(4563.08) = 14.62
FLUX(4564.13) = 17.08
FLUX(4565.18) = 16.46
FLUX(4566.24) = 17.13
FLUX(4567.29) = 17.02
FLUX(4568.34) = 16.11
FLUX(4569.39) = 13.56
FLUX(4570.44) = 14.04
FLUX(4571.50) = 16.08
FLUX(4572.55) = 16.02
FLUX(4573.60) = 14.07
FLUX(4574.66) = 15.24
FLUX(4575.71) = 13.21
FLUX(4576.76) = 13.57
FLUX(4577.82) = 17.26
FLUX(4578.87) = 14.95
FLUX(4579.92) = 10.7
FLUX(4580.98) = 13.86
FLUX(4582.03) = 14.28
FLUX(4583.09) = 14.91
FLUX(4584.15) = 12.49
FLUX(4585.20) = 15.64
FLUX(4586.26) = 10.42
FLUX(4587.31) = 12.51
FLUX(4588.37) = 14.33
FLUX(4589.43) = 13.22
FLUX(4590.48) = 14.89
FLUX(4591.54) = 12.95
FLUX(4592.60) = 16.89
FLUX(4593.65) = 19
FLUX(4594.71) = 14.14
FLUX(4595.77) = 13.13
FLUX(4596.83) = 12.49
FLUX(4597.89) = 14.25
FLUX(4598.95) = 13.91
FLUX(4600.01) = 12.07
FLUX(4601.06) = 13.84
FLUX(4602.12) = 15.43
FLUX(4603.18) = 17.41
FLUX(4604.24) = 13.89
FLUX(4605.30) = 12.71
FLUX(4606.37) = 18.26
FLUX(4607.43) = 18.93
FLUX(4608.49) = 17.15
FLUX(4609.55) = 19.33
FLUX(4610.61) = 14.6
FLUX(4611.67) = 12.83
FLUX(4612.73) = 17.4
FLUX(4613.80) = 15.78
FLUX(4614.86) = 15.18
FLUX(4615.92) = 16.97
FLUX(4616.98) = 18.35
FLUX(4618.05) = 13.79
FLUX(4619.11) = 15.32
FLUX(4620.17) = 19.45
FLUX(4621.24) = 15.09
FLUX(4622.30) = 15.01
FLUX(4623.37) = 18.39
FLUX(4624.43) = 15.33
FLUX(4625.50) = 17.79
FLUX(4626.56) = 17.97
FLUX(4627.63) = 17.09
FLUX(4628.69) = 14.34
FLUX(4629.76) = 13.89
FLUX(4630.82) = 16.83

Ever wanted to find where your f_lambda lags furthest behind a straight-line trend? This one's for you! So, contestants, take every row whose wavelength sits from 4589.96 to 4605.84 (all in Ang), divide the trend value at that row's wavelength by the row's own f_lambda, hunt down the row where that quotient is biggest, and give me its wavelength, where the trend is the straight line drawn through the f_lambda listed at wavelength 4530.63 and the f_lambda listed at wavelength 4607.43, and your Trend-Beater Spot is 4600.01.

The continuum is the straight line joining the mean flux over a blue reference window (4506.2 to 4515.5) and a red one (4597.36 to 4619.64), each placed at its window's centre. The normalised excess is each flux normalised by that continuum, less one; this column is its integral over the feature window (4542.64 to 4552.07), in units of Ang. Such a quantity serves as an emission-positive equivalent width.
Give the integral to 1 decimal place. -0.6 Ang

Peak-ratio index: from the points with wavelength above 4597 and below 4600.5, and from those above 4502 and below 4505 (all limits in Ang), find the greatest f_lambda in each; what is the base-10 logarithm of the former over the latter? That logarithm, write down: -0.10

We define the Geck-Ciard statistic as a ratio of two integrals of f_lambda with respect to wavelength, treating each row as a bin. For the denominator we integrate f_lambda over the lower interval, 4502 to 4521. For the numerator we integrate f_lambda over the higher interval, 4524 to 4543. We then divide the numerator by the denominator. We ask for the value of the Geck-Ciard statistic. 0.93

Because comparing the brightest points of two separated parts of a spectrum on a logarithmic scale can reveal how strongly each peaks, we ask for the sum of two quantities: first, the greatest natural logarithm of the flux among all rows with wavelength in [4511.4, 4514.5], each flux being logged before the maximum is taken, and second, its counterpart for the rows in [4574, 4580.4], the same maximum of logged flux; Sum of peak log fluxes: 5.65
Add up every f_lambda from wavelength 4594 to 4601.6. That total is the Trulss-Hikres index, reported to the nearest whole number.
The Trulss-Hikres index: 94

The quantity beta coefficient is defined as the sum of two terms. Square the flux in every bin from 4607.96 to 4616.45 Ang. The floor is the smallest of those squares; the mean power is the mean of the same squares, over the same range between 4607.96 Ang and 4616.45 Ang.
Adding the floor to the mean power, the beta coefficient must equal 429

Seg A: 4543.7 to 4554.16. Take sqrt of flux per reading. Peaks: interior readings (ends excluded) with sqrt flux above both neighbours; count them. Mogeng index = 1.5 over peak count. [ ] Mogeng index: 1.5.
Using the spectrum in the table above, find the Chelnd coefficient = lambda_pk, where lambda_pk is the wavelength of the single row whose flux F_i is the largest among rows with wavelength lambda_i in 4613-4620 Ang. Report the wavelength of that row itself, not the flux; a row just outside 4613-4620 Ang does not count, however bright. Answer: 4616.98 Ang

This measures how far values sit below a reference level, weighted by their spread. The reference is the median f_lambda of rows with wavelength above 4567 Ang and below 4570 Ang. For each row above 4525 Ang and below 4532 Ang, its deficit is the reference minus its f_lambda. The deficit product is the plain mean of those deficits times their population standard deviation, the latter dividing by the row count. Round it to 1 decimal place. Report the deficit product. 3.3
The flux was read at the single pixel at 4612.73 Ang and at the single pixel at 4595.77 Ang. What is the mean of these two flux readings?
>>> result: 15.3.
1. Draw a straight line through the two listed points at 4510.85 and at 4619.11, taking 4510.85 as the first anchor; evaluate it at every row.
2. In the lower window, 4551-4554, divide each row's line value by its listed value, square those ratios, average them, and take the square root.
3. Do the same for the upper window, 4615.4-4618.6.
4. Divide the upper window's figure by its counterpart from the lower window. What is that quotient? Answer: 0.88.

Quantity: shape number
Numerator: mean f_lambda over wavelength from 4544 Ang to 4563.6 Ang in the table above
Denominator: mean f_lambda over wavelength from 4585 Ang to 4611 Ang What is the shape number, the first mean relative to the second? 0.97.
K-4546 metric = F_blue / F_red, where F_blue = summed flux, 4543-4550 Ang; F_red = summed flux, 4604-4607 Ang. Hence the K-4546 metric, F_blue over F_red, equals 2.2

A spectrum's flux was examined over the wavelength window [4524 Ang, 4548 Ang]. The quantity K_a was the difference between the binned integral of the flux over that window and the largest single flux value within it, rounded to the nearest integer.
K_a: 322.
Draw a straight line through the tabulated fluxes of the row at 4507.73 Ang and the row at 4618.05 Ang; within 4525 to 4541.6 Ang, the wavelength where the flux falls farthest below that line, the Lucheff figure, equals 4538.98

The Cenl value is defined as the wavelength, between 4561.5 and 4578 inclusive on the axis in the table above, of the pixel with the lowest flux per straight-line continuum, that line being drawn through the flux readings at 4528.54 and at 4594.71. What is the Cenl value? 4562.03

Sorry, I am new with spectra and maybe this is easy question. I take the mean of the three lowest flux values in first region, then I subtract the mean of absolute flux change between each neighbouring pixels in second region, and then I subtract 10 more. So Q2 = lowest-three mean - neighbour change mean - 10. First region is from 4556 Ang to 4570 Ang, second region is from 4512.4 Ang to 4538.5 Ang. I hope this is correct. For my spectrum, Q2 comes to 1.1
